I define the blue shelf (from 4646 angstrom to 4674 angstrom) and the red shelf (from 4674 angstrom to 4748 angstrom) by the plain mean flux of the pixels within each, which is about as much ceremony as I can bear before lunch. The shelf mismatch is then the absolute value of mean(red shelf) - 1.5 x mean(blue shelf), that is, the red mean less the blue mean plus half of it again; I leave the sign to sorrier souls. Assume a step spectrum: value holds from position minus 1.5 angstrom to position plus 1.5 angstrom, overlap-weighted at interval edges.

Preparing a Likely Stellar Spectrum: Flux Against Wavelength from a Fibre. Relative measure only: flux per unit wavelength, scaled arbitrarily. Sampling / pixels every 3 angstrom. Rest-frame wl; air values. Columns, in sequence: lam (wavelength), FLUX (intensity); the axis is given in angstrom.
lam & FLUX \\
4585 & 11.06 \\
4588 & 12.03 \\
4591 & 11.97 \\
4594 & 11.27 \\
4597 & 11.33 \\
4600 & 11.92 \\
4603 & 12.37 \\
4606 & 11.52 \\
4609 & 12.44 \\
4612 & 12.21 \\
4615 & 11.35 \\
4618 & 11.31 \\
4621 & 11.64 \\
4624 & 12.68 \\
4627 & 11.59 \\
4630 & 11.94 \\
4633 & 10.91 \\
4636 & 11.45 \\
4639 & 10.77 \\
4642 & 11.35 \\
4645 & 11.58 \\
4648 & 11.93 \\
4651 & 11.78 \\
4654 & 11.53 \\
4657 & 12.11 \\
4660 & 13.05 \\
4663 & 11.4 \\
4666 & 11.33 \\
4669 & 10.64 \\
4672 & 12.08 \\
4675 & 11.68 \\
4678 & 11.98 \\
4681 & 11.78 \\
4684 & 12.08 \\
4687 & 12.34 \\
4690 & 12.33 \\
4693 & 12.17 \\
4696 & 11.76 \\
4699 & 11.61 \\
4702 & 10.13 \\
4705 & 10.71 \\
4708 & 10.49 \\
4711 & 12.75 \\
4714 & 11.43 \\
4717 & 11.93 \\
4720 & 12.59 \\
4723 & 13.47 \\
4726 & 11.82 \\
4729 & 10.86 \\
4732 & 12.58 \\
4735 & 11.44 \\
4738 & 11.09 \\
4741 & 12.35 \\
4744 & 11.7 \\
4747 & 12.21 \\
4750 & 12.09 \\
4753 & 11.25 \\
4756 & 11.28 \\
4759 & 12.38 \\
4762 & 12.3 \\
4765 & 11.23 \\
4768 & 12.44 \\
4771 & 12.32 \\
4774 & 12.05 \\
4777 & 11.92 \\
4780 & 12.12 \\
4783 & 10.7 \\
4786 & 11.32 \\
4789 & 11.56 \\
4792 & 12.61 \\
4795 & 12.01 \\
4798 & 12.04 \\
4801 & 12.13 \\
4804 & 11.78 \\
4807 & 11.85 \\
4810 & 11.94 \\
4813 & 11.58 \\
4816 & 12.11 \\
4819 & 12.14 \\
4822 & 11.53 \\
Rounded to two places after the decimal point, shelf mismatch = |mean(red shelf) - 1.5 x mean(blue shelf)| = 5.83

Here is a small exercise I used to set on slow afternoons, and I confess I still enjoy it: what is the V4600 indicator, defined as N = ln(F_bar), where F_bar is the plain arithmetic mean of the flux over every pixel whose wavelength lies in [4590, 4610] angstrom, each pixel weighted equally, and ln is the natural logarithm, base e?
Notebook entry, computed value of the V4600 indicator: 2.47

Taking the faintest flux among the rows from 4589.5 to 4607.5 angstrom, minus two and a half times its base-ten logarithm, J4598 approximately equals -2.63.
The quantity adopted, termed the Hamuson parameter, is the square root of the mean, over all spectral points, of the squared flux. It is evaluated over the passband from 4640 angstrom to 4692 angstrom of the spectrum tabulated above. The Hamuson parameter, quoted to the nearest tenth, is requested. 11.8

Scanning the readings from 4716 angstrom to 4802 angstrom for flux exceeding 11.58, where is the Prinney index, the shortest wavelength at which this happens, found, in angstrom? 4717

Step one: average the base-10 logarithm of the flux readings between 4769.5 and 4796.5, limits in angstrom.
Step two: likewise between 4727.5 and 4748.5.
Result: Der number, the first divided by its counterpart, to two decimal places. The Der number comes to 1.00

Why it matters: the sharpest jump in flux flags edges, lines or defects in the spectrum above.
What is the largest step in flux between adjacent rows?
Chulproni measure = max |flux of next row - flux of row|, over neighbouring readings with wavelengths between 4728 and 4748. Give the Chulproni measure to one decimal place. 1.7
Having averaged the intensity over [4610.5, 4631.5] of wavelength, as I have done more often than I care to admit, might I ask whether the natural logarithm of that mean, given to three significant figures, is 2.47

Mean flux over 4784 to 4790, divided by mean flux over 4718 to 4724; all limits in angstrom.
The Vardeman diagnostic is 0.88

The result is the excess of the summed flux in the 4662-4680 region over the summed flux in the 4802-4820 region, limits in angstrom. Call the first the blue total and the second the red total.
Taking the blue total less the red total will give -2.3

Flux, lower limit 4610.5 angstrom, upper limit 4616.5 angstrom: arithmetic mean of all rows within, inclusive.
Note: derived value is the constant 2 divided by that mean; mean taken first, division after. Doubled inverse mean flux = 0.170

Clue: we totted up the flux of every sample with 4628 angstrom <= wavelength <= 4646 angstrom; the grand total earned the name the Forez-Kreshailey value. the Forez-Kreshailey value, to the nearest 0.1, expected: 68.0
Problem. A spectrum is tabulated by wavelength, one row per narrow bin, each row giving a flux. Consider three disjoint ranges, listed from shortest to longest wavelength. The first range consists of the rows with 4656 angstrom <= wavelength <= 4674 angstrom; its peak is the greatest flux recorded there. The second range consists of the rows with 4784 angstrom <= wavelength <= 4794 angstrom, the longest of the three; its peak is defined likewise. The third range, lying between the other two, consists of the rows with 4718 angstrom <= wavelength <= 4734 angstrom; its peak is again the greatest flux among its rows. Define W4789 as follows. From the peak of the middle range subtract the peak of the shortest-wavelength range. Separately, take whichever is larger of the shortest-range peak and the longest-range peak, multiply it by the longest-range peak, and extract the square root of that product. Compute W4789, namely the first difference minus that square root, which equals -12.4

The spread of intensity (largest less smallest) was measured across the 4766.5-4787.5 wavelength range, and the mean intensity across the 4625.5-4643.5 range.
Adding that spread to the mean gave 13.1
